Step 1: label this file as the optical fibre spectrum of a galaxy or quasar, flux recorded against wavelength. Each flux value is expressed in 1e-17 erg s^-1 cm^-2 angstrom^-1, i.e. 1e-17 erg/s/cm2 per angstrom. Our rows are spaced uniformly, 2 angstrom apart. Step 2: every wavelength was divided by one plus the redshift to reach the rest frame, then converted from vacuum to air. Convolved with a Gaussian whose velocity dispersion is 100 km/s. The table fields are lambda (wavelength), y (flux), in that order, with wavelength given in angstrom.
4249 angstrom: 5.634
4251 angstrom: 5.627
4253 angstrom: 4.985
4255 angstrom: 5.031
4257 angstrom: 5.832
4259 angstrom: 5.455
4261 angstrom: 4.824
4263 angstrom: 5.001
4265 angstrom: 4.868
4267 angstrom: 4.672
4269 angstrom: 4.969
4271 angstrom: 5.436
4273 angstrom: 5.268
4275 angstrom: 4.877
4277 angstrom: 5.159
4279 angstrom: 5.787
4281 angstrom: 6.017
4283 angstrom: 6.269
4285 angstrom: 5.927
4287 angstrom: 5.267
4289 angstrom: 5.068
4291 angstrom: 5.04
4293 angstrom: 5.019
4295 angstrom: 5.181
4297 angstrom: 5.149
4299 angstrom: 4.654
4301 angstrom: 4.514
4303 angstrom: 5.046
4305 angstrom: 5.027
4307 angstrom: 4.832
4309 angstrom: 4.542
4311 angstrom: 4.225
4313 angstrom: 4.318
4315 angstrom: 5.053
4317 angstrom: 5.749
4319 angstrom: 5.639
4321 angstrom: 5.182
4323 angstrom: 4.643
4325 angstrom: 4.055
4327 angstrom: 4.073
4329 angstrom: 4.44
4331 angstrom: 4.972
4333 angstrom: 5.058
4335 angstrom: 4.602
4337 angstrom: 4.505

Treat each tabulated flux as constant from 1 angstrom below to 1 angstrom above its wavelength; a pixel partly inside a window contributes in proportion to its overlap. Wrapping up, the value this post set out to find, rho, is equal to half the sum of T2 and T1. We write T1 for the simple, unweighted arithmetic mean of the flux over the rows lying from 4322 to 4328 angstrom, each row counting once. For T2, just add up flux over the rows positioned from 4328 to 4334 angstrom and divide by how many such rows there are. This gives 4.54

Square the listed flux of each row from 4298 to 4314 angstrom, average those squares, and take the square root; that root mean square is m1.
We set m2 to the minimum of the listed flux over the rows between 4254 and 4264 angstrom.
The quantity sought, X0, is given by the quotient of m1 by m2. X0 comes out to 0.96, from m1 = 4.7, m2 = 4.824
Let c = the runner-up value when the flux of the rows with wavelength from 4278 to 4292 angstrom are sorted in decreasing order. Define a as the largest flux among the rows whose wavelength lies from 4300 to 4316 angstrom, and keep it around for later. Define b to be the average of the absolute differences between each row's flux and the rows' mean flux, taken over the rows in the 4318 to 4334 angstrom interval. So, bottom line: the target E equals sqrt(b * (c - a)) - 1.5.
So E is -0.84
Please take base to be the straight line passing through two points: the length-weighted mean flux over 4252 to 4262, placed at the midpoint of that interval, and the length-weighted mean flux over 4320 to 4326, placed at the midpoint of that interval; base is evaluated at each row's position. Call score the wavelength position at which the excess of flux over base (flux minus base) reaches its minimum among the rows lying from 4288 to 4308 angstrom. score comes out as 4301 angstrom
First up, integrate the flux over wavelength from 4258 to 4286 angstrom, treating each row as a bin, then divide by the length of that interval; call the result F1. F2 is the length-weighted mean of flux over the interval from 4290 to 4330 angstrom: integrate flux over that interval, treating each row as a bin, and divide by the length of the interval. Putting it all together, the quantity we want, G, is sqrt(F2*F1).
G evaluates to 5.06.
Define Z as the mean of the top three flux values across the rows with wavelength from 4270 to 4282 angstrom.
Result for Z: 5.75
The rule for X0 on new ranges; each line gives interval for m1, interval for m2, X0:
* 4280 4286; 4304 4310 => 1.34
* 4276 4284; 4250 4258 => 1.17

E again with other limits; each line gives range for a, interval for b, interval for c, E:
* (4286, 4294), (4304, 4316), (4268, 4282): -1.10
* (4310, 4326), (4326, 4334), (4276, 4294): -1.18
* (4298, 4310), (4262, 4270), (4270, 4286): -1.18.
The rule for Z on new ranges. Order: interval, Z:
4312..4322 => 5.52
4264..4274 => 5.22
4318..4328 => 5.15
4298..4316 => 5.04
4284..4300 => 5.46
